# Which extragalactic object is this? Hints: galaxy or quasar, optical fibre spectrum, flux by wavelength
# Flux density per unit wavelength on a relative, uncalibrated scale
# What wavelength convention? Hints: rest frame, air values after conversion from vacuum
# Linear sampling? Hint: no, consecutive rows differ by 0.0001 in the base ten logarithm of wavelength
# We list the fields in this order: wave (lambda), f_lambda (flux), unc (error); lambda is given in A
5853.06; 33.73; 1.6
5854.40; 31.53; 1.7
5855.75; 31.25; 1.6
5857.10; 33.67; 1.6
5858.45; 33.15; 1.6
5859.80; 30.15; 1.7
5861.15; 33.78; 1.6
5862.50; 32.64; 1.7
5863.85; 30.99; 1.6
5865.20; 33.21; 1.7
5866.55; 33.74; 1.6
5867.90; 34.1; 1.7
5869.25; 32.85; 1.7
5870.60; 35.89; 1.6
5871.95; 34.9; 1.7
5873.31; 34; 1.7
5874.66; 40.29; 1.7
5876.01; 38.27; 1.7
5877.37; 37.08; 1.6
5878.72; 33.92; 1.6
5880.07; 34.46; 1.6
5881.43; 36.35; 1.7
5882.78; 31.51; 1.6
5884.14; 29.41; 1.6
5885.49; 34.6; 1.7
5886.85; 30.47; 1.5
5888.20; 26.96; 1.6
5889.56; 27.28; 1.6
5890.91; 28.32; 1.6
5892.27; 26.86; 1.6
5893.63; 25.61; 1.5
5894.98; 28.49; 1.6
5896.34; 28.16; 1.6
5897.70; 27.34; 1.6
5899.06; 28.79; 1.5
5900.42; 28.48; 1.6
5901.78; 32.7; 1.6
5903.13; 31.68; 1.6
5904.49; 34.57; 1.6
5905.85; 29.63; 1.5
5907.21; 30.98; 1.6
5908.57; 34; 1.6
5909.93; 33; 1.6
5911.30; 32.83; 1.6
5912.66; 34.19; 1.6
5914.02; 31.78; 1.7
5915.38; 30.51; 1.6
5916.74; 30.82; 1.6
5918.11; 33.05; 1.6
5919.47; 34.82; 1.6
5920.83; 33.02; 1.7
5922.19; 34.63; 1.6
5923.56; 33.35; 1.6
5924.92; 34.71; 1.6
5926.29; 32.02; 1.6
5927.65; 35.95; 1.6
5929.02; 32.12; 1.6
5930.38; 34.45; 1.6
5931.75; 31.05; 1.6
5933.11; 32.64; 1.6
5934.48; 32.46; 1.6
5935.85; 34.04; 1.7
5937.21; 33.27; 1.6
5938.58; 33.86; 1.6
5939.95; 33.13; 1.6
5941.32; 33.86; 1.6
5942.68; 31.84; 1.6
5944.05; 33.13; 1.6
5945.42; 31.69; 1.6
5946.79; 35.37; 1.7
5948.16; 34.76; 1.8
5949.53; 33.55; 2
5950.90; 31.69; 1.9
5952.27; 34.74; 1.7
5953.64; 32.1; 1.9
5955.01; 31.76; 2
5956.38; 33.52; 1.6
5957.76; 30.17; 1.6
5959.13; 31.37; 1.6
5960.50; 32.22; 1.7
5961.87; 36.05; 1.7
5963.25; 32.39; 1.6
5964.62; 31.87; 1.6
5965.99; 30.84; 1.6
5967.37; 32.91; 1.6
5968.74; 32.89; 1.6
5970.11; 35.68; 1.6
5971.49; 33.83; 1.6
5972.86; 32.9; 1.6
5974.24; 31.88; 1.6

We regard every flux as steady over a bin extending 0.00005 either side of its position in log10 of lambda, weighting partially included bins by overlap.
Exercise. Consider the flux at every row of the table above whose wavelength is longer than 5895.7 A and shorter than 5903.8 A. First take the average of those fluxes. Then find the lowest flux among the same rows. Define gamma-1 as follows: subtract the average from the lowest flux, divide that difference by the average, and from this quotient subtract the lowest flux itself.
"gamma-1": -27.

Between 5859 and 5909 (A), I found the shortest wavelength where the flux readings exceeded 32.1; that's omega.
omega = 5861.15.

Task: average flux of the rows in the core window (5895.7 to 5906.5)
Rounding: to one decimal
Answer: 30.2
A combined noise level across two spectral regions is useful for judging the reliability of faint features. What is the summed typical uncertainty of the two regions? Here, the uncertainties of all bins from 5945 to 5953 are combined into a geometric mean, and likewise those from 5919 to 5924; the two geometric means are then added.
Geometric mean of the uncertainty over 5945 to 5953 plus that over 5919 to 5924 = 3.40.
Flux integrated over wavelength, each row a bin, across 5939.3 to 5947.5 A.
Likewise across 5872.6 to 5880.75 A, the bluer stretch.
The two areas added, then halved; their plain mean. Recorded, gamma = 284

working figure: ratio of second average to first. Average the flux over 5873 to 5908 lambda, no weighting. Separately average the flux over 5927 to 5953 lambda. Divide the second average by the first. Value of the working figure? 1.06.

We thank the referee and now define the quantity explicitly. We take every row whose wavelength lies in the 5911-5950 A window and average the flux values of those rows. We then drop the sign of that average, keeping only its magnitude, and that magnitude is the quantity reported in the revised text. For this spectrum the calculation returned 33.2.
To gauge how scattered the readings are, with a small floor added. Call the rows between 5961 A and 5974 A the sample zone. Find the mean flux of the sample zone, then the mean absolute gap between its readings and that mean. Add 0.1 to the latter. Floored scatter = 1.4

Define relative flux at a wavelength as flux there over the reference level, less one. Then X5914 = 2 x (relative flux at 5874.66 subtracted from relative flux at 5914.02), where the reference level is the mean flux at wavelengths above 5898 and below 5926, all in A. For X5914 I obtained -0.5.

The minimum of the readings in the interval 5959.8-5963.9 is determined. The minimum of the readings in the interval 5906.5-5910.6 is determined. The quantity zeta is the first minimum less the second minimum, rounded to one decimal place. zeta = 1.2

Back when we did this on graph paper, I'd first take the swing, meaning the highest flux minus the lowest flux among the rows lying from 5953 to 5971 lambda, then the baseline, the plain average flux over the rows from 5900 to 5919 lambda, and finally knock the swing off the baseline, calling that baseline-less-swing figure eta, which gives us 26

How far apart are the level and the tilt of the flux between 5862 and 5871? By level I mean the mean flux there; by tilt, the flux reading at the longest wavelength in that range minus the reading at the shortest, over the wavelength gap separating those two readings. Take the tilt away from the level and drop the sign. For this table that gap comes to 32.9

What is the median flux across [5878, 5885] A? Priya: 33.9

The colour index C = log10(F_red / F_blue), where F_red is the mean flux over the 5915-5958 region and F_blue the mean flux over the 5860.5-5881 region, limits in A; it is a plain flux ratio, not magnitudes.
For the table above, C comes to -0.02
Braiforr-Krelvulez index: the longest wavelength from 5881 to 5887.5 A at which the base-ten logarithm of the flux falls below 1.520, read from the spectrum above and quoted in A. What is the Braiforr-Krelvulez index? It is 5886.85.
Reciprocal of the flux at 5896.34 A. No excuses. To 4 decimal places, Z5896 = 0.0355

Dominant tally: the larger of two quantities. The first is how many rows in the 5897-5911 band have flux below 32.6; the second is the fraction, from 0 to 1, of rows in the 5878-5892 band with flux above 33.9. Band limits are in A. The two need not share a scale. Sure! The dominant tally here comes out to 6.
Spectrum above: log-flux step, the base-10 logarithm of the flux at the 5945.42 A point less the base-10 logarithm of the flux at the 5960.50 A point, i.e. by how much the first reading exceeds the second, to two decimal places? -0.01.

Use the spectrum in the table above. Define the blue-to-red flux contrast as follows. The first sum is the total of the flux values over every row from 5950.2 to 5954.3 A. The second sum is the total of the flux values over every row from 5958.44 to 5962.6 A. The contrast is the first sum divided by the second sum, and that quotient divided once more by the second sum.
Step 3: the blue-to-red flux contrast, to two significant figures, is 0.0099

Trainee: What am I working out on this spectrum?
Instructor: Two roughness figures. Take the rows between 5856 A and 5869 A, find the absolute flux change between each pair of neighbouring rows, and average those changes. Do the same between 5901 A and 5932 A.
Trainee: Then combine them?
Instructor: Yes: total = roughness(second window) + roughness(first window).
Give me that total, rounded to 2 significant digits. 3.7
